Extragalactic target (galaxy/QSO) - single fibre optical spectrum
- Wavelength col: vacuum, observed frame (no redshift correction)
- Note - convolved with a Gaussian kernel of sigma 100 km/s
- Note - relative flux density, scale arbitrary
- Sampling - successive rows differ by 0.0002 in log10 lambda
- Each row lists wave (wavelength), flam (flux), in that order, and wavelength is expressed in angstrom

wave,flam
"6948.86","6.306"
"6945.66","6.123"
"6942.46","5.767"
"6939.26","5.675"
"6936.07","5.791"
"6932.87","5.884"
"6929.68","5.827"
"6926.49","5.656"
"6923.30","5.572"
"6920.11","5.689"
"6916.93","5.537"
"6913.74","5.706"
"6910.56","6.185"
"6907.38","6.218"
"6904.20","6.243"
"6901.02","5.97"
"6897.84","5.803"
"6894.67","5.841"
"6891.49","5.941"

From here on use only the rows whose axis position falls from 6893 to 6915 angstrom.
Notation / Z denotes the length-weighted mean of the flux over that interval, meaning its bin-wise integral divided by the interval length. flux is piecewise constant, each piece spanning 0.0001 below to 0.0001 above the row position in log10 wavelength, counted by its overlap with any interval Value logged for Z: 6.00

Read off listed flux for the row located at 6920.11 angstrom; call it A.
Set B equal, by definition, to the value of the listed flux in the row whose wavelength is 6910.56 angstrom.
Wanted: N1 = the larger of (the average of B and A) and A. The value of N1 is 5.9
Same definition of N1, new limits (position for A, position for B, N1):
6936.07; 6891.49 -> 5.9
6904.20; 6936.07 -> 6.2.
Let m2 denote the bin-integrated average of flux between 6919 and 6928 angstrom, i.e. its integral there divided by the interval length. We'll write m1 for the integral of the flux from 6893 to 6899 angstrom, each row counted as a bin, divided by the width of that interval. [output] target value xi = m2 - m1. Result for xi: -0.19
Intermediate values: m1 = 5.825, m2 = 5.63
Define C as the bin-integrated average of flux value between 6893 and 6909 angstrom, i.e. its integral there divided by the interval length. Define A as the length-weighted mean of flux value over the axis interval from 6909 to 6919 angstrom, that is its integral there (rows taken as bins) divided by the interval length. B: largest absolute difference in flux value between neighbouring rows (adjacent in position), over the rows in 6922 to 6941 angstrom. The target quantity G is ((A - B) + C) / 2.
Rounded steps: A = 5.80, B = 0.17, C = 6.01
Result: 5.824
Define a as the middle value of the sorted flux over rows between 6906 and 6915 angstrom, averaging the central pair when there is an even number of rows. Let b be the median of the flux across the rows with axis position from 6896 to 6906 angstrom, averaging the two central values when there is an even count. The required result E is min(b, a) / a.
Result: 0.97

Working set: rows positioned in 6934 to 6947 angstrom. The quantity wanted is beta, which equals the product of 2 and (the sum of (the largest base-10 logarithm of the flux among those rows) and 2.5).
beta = 6.57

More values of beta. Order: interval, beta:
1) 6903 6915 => 6.59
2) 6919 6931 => 6.53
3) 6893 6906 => 6.59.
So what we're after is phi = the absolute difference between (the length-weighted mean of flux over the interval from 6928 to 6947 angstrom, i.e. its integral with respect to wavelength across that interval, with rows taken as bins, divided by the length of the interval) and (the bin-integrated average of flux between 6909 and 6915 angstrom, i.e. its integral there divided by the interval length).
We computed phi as 0.12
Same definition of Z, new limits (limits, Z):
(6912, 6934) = 5.70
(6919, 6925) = 5.62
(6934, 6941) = 5.74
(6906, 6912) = 6.20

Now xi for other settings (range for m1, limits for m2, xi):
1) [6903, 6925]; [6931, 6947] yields -0.03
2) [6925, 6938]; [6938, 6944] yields -0.07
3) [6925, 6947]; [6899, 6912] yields 0.33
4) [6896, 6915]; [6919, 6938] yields -0.29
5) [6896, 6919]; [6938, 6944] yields -0.23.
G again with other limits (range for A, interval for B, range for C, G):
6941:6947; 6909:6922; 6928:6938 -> 5.644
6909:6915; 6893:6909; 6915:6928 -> 5.651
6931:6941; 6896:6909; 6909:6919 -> 5.657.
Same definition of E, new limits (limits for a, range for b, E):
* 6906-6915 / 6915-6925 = 0.90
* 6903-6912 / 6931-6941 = 0.93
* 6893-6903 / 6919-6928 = 0.97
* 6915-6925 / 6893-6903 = 1.00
